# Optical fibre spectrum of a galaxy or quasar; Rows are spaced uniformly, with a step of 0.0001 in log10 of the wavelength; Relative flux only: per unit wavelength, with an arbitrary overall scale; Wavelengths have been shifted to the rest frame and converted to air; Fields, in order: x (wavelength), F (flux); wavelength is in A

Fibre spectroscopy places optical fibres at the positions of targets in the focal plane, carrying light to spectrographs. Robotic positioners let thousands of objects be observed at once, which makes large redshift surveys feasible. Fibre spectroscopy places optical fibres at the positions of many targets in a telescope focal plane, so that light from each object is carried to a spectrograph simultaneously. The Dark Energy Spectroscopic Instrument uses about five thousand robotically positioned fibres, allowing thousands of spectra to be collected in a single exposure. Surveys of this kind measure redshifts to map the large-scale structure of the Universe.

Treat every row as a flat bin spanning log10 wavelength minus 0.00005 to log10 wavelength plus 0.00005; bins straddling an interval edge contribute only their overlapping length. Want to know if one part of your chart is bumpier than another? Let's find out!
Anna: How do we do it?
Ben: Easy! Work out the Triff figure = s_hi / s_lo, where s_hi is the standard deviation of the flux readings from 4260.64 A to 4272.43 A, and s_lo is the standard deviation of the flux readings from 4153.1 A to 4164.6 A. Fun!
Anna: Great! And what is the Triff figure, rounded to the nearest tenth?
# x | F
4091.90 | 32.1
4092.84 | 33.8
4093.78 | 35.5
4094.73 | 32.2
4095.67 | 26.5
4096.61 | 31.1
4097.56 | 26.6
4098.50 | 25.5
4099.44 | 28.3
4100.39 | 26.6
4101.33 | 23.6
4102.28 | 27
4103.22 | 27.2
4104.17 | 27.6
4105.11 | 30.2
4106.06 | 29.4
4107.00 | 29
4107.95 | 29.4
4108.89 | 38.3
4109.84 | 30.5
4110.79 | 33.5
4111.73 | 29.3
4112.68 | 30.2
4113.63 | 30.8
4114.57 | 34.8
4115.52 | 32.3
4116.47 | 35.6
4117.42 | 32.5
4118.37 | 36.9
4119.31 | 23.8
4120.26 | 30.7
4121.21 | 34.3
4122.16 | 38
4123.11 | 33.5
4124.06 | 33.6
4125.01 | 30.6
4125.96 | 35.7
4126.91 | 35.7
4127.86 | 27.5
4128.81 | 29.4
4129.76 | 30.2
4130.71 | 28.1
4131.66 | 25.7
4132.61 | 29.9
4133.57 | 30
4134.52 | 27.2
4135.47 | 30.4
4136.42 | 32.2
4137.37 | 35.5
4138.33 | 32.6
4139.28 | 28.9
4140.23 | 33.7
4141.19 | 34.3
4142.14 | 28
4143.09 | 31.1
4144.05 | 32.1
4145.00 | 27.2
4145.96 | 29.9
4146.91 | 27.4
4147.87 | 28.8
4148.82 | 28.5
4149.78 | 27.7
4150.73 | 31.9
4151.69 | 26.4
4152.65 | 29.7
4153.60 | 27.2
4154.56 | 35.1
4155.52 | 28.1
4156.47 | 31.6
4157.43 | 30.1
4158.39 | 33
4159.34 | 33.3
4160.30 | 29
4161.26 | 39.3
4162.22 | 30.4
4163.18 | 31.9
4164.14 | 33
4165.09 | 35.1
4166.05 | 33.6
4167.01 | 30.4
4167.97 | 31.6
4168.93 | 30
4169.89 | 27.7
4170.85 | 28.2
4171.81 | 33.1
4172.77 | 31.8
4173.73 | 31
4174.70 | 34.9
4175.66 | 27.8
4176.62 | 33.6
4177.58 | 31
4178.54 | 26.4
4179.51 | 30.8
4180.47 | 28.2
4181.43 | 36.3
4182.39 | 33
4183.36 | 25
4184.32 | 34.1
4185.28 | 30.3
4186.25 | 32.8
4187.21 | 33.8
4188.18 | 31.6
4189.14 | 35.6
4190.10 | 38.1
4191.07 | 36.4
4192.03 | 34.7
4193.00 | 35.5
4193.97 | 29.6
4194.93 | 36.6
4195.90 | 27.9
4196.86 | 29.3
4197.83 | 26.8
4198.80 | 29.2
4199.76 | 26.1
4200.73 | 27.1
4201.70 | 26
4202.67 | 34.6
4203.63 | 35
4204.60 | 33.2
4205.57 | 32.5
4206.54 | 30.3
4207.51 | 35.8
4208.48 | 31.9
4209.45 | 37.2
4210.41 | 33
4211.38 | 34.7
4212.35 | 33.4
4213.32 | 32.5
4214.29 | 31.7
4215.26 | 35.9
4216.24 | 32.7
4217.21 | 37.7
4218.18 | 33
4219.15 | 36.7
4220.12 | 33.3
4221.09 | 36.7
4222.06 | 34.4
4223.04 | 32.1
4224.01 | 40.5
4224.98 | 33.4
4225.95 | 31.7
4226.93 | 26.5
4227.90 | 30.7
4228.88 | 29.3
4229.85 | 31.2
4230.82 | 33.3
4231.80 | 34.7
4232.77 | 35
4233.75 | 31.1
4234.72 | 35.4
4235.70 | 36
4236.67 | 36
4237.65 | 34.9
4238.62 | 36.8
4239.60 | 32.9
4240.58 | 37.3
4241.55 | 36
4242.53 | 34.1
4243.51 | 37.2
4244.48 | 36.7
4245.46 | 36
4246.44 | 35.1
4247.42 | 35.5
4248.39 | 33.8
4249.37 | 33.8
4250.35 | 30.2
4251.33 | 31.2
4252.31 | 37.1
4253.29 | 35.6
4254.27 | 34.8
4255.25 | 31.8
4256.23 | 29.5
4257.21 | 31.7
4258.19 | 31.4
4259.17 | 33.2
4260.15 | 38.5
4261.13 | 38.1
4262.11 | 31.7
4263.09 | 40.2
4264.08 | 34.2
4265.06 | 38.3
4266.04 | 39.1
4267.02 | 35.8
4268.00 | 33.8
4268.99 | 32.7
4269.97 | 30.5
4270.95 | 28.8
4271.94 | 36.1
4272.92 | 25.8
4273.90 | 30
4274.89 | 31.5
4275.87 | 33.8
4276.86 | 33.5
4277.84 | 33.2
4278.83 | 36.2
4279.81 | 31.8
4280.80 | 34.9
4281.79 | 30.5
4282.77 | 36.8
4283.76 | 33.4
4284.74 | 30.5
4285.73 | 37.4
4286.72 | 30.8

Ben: 1.1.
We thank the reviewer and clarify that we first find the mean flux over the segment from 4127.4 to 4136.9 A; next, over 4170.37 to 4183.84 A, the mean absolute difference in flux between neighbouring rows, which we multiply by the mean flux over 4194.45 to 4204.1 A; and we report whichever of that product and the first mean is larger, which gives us 132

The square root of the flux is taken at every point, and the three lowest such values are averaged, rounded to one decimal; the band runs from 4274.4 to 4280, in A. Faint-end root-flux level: 5.7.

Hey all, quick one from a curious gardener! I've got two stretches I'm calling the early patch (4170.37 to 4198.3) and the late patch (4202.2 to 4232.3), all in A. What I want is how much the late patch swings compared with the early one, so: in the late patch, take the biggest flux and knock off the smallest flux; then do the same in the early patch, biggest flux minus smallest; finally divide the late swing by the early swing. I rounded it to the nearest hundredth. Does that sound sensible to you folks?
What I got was 1.07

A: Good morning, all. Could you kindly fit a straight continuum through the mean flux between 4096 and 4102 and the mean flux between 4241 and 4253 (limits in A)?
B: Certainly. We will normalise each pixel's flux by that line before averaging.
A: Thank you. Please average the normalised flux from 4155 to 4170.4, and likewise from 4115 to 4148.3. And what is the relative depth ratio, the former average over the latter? 0.96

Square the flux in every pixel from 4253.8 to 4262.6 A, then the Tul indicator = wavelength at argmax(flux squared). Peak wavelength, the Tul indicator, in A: 4260.15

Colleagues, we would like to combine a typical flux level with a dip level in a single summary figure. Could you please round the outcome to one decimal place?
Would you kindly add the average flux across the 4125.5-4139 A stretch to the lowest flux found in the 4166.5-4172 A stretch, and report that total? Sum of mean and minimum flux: 58.4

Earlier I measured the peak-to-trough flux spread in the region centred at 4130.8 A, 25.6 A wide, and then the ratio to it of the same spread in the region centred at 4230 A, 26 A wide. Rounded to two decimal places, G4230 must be 0.99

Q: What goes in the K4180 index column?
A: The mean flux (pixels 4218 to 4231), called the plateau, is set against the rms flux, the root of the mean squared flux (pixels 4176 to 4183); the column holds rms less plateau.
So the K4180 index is -1.6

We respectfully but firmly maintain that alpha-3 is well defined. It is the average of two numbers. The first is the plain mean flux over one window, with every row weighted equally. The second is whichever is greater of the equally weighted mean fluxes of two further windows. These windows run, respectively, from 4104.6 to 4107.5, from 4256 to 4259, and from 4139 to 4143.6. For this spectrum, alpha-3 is 30.4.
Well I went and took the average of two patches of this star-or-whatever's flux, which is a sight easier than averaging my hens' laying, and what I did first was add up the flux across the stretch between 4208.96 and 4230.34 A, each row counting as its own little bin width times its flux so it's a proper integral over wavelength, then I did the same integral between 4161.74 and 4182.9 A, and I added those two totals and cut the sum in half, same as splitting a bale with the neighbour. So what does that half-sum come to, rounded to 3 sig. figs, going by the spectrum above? 690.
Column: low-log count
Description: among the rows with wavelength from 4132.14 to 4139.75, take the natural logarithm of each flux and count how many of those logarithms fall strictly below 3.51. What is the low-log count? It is 7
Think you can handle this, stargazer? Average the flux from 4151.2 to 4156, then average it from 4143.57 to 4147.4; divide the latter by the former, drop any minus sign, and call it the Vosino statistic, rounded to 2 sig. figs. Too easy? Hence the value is 0.99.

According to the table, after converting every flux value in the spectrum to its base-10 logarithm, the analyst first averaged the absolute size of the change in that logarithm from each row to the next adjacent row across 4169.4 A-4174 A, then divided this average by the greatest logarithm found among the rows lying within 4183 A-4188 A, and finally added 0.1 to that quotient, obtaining 0.117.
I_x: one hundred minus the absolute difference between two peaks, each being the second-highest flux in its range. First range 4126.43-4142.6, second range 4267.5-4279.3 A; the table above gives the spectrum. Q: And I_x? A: 99.4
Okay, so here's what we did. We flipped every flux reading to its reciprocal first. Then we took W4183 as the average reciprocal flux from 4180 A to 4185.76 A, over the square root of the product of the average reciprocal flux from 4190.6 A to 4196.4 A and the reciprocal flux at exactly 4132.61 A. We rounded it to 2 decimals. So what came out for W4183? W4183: 1.03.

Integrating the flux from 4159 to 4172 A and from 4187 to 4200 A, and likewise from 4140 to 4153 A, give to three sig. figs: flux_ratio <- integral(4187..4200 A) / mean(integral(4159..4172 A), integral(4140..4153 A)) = 1.05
